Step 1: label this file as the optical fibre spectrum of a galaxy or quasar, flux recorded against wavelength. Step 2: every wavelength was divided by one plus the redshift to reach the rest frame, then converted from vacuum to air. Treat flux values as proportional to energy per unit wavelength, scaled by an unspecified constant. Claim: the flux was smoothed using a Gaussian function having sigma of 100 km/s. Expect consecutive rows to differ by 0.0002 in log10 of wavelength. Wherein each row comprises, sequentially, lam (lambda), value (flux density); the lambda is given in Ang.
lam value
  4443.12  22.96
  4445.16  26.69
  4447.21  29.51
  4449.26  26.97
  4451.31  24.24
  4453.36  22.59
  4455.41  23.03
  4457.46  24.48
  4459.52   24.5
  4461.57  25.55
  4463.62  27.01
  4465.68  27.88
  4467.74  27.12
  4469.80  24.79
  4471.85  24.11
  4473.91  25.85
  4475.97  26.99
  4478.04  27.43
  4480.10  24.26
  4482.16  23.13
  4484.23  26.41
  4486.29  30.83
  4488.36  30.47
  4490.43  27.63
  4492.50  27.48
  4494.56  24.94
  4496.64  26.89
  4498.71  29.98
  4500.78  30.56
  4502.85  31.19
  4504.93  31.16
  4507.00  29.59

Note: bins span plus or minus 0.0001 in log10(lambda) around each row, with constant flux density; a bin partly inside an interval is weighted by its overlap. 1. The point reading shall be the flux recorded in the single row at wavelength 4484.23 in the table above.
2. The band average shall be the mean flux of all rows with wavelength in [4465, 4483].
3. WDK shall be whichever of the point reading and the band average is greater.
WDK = 26.4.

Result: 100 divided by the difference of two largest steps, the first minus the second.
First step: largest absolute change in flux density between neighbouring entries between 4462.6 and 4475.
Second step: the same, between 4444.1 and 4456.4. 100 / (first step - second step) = -204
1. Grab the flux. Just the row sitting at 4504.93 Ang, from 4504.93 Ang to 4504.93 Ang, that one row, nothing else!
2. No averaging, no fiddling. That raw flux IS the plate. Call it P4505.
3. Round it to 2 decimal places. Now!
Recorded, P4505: 31.16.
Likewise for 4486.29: 30.83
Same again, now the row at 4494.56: 24.94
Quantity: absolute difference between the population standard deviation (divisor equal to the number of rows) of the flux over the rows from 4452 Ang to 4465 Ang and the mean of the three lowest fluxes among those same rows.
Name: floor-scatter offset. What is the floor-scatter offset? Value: 21.9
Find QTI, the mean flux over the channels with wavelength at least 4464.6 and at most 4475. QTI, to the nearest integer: 26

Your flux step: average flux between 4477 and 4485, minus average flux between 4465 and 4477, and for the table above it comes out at -0.8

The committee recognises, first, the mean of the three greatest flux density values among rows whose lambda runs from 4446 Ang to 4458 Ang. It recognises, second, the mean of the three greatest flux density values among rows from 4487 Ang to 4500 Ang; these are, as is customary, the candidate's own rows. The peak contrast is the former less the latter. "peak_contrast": -2.4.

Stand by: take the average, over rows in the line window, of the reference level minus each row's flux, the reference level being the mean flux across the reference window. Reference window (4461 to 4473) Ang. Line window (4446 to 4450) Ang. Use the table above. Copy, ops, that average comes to -2.2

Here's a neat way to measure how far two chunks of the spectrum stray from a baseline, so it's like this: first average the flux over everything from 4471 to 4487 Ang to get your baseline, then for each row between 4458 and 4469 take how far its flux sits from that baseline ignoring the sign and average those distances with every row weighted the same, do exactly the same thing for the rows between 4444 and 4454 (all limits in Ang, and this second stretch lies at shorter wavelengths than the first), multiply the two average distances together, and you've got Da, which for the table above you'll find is 2.4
